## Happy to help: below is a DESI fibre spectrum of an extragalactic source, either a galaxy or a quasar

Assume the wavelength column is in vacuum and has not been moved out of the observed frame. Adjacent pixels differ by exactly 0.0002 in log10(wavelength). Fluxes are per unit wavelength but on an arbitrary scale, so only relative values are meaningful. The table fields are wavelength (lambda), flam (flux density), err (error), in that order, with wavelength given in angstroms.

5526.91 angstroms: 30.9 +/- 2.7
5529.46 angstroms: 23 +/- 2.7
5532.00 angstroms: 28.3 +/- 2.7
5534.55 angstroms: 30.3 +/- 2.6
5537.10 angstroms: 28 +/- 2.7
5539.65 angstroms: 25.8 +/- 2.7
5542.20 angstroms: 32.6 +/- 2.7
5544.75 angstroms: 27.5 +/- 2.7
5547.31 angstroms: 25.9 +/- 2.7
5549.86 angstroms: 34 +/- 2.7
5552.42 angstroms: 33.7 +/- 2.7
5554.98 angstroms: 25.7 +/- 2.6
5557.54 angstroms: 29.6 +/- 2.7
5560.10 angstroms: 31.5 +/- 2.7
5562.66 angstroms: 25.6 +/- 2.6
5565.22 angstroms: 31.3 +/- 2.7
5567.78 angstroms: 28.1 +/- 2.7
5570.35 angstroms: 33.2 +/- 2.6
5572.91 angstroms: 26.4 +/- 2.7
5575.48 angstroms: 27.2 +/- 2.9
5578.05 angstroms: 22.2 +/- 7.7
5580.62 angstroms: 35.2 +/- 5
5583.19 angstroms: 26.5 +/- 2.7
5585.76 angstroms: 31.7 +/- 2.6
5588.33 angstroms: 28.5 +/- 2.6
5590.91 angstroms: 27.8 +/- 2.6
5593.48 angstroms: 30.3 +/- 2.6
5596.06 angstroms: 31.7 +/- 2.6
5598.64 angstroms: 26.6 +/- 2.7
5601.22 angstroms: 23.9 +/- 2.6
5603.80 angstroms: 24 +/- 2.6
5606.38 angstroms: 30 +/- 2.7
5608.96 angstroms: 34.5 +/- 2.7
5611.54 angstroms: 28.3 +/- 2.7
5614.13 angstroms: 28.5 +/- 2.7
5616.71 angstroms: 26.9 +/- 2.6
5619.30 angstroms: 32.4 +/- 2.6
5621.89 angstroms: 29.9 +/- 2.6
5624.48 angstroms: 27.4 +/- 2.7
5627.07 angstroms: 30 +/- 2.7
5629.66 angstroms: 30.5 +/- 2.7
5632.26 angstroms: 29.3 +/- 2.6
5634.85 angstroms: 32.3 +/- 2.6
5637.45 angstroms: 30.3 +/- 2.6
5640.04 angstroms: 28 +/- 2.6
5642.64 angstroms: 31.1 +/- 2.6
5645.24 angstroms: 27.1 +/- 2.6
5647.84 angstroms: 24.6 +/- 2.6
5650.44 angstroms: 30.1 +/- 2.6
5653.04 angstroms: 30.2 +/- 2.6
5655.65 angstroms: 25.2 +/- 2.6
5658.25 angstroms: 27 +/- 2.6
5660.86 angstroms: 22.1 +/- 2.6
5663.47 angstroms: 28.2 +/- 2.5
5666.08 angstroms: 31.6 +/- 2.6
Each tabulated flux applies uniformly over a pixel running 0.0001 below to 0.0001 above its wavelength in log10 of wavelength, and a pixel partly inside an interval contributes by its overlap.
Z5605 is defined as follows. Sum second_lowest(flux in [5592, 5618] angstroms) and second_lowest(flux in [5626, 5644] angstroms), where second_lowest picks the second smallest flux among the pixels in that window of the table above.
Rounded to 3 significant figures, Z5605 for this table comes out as 53.3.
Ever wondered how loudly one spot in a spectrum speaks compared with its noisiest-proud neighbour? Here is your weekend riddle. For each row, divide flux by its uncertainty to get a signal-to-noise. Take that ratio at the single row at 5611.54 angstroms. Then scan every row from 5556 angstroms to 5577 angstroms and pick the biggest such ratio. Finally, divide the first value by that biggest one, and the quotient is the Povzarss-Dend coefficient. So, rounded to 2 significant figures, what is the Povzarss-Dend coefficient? 0.82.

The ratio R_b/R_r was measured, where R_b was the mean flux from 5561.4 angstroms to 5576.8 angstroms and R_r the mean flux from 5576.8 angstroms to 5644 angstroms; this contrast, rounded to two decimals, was 0.98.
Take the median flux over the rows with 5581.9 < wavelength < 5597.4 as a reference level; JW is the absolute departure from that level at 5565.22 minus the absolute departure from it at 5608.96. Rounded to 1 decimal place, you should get -3.2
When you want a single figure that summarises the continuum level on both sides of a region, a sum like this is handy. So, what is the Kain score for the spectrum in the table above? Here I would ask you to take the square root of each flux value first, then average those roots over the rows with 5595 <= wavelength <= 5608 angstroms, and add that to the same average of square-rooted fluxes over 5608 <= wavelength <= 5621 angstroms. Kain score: 10.69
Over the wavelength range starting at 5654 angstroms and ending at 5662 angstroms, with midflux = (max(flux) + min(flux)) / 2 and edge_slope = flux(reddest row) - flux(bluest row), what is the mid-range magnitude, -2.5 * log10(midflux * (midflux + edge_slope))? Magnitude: -6.8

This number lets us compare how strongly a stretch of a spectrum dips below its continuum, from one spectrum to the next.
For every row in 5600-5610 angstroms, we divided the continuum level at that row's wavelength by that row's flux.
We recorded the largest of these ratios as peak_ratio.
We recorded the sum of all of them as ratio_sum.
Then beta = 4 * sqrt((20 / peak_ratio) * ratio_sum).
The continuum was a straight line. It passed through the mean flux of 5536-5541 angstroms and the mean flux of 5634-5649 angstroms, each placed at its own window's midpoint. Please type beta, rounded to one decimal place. 33.4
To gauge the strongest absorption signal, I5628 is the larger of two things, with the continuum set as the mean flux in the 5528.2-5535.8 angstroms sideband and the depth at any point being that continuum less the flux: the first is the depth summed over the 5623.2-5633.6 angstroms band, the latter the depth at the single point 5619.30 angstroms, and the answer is -5.2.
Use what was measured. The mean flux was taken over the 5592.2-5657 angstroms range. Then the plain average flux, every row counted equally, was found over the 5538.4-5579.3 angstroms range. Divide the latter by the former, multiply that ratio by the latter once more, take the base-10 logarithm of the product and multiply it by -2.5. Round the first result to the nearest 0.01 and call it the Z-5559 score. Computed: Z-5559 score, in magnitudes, -3.64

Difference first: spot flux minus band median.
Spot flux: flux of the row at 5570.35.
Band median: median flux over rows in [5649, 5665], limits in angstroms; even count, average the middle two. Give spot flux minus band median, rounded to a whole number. 6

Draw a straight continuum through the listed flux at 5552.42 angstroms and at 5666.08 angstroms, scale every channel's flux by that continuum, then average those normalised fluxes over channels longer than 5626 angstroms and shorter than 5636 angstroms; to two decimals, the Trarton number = 0.95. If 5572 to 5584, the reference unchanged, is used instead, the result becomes 0.83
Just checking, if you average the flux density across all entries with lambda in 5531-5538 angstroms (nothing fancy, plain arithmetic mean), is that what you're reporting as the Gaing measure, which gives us 28.9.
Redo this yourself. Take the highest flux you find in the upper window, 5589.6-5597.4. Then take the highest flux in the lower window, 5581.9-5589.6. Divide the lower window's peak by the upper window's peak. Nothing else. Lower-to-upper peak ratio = 1.00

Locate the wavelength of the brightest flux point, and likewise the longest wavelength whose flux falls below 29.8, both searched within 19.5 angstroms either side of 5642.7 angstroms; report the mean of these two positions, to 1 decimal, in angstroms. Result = 5647.9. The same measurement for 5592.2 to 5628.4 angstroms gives 5616.7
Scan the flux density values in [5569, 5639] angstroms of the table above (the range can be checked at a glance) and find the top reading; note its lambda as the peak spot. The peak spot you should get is 5580.62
